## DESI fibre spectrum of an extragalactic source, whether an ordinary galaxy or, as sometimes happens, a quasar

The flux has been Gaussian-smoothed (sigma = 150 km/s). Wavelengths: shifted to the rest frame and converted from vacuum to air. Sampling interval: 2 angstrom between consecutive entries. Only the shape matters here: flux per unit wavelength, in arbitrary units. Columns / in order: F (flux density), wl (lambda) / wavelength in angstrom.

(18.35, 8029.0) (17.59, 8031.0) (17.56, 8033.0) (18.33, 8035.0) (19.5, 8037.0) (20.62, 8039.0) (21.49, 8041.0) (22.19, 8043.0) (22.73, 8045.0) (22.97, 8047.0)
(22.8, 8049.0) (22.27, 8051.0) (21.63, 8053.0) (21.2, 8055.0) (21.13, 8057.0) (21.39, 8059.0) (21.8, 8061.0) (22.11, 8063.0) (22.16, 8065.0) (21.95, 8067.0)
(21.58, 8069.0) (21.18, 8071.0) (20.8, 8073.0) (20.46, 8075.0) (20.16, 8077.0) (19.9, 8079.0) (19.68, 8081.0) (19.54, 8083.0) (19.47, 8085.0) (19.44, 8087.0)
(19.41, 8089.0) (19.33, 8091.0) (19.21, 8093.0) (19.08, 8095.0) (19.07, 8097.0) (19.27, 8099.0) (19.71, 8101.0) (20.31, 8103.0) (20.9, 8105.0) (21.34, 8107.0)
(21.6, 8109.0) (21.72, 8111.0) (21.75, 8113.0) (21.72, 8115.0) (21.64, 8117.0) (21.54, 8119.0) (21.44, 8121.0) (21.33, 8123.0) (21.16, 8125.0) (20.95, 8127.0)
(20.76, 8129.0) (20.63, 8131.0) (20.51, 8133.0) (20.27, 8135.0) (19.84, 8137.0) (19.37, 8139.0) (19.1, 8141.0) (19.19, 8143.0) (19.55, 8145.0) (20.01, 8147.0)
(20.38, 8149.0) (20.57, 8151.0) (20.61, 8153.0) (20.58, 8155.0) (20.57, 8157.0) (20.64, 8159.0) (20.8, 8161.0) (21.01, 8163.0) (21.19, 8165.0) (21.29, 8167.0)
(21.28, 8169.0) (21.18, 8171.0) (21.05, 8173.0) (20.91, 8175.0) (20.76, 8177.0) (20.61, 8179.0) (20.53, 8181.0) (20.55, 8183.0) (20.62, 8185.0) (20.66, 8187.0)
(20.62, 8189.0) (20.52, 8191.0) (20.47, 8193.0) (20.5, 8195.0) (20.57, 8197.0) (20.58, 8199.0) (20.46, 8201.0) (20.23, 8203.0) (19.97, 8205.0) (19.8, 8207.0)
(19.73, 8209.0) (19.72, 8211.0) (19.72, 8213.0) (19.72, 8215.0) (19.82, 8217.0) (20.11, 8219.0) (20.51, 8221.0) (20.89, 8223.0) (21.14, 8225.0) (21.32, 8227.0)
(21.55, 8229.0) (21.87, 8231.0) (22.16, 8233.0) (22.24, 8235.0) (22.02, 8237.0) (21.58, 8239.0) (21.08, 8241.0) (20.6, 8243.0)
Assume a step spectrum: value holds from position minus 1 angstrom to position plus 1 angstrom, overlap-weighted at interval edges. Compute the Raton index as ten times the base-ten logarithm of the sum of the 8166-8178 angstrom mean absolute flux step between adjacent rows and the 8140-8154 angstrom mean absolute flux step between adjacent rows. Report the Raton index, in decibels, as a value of -4.5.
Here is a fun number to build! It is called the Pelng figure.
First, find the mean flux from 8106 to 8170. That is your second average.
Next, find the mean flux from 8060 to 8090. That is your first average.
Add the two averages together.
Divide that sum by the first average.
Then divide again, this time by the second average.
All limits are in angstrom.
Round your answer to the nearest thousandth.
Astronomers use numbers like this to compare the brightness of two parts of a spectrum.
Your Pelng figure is 0.097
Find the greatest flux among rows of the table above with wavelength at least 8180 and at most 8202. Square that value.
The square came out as 427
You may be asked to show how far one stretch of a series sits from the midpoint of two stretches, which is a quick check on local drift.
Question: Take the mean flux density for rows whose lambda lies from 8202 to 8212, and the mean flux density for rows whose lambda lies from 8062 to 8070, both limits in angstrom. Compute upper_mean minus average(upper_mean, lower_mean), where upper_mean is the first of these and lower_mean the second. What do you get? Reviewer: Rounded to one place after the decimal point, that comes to -1.0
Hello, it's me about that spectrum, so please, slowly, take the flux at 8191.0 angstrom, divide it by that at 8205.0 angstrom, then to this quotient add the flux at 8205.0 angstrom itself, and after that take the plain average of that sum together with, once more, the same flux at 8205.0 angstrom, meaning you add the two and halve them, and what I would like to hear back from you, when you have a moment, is 20.5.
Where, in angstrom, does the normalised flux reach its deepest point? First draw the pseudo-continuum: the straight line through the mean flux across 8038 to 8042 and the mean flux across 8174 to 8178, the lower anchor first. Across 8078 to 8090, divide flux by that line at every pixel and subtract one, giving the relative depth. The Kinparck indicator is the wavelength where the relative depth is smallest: 8089.0 angstrom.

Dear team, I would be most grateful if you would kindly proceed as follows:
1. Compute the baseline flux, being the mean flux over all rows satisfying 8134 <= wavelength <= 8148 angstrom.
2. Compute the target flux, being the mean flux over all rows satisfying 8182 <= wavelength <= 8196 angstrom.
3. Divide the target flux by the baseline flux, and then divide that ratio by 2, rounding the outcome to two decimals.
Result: 0.52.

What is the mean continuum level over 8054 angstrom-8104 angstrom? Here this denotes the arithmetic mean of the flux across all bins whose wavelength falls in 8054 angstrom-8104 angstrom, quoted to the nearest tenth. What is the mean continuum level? 20.4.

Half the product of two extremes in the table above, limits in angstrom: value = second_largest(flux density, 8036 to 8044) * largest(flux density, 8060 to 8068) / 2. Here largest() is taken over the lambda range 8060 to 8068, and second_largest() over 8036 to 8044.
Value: 238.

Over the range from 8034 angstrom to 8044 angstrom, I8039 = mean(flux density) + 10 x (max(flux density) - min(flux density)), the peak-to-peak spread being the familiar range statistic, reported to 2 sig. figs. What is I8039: 59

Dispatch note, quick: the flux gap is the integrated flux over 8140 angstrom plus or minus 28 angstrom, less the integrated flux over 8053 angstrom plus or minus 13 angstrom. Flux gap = 585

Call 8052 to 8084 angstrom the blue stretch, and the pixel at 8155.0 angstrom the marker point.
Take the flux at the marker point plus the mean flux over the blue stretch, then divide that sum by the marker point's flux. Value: 2.02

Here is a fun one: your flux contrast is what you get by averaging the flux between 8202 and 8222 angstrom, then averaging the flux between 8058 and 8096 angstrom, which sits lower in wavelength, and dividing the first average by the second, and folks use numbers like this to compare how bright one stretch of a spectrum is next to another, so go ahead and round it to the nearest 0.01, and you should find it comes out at 0.97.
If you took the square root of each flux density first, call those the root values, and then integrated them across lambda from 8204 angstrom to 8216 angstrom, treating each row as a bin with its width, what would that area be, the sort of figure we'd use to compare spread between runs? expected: 53.4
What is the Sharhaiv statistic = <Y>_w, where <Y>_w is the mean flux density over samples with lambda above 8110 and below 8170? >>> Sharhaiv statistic 20.7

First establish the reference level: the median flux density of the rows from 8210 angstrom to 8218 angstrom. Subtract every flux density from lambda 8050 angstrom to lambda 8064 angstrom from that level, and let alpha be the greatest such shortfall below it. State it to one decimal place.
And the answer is -1.4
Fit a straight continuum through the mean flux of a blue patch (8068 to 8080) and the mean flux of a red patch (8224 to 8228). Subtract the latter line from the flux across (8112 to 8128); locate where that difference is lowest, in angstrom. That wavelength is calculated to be 8127.0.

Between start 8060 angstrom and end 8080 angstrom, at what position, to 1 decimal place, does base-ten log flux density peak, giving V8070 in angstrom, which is 8065.0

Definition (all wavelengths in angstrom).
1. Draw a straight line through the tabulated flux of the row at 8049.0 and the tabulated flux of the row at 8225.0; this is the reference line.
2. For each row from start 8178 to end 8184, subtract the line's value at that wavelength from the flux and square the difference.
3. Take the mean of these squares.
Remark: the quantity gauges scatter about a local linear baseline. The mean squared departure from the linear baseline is 1.0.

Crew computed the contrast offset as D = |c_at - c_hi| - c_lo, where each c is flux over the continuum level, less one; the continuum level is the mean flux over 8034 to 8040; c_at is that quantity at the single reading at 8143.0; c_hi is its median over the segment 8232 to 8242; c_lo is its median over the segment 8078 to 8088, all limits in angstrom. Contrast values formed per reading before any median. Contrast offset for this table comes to 0.14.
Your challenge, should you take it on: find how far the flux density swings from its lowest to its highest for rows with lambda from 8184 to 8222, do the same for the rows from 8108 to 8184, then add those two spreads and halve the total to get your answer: 1.8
